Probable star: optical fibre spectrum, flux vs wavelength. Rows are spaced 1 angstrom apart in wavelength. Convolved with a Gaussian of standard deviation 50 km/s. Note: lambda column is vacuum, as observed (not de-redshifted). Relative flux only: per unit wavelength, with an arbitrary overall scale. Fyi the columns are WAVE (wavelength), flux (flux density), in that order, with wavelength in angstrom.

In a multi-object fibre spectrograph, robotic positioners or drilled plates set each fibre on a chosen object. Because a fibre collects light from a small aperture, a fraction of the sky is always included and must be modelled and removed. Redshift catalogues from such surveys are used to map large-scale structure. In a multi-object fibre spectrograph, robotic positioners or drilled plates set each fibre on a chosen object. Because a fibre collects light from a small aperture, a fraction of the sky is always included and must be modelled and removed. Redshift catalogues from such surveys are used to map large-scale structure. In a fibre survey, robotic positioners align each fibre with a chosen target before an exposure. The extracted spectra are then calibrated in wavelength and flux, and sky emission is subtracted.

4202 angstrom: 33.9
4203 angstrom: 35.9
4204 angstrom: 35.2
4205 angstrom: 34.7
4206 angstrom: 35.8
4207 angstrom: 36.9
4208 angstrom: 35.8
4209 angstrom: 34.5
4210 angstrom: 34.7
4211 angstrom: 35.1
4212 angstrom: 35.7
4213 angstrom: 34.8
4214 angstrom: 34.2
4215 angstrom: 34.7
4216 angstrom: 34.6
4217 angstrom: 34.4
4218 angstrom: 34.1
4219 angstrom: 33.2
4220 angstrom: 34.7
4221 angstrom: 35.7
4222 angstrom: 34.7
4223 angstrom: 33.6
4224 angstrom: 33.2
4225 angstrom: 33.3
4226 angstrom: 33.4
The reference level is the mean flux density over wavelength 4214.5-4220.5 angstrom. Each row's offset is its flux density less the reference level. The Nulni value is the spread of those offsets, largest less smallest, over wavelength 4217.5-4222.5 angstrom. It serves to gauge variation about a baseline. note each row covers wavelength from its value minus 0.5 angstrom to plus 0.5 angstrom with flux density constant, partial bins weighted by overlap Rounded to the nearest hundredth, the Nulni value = 2.50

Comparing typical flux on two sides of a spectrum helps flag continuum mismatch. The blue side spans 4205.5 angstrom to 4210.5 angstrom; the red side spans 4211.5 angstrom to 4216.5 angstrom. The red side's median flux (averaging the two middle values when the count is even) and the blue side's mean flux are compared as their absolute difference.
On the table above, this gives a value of 0.84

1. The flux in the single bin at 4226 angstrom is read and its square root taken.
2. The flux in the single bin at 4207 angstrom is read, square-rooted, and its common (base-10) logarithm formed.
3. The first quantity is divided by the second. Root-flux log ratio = 7.38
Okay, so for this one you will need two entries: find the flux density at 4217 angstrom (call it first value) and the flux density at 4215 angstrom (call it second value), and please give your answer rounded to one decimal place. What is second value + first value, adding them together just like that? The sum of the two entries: 69.1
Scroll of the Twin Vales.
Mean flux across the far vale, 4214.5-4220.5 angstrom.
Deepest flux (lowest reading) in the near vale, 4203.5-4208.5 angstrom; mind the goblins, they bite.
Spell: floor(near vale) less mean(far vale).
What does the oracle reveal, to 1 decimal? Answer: 0.4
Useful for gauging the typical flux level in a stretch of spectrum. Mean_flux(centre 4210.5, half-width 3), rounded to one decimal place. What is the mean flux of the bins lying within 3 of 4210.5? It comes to 35.1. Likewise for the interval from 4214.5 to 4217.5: 34.6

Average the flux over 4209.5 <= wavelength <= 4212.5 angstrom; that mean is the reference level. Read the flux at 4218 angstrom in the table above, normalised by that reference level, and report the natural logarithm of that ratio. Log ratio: -0.031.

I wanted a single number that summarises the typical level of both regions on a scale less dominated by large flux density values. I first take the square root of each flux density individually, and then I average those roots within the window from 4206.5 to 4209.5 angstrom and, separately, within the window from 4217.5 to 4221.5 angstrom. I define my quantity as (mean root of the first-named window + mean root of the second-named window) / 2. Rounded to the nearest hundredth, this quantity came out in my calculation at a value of 5.92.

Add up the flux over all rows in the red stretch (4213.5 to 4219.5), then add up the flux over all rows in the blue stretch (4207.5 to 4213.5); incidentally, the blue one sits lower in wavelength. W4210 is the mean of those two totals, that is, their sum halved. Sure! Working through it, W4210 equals 208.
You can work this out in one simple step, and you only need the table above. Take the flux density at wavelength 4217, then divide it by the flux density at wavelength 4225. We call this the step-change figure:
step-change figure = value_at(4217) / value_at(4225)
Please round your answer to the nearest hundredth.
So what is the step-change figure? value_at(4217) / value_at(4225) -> 1.03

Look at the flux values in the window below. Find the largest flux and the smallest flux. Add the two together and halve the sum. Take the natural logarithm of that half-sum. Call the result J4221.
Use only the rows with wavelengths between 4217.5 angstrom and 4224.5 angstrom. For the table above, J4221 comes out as 3.54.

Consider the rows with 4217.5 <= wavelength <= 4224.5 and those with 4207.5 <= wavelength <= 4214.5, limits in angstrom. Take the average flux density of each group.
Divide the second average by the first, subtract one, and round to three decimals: 0.023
